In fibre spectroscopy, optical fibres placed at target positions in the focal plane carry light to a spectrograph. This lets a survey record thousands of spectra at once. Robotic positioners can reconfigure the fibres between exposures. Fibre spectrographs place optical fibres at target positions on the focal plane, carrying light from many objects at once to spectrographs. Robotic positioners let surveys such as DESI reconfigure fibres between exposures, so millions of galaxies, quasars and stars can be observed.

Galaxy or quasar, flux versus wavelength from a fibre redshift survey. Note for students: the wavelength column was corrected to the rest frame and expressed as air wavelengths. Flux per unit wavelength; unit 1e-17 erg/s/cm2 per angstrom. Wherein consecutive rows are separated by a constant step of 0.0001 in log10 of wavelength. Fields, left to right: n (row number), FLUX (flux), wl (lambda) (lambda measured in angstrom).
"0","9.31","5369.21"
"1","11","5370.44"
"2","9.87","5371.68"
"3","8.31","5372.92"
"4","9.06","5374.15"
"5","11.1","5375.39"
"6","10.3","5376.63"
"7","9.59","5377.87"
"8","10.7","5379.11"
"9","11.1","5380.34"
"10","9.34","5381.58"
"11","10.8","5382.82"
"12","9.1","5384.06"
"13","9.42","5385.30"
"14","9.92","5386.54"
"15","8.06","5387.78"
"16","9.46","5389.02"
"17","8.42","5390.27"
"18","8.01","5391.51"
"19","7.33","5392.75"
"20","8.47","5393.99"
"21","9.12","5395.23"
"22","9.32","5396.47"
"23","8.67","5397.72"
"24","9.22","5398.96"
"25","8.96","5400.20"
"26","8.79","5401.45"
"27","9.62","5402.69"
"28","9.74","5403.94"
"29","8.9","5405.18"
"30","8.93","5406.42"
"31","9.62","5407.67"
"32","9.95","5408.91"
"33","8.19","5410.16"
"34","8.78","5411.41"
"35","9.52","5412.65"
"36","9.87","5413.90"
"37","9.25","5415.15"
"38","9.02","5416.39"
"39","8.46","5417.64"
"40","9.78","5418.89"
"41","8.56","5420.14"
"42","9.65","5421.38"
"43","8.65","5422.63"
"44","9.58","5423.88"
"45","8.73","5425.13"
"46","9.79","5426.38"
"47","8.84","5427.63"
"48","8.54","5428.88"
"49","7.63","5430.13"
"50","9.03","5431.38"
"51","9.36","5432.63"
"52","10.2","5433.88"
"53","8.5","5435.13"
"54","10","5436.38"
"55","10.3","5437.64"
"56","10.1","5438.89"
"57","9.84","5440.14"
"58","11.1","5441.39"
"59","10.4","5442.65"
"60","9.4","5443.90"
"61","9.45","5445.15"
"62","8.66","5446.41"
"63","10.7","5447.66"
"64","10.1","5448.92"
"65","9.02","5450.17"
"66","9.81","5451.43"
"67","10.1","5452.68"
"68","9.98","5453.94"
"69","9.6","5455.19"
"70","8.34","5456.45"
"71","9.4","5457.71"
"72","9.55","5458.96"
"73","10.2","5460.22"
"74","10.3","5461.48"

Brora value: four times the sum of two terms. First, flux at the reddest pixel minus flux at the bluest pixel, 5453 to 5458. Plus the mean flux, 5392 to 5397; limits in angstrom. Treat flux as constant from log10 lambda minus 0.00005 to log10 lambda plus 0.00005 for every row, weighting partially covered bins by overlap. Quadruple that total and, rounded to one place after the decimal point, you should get 31.9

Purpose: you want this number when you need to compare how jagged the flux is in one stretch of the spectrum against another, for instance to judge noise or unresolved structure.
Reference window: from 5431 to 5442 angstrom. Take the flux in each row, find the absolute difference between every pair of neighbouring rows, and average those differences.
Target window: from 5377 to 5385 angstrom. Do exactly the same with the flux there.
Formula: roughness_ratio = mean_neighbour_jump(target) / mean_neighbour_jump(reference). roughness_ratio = 1.6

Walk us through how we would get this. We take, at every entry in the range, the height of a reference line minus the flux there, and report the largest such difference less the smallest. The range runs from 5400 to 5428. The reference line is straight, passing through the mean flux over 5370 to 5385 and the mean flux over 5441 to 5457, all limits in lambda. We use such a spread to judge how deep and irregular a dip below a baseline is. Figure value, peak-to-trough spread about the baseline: 1.8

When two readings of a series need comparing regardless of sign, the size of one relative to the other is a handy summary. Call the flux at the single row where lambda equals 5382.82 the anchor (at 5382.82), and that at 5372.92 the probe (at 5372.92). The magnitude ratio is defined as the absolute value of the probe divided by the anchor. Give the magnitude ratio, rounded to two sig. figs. 0.77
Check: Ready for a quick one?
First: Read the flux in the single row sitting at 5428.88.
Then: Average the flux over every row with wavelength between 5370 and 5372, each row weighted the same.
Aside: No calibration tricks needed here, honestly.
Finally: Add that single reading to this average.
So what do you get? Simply 19.0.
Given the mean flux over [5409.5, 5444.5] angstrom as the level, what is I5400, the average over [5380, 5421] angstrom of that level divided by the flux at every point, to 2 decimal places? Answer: 1.03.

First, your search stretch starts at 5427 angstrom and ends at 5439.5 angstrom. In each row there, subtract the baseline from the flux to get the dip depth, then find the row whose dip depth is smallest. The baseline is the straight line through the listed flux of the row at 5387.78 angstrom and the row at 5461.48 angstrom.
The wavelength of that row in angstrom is 5430.13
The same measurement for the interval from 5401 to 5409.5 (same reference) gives 5406.42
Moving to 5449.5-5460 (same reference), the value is 5456.45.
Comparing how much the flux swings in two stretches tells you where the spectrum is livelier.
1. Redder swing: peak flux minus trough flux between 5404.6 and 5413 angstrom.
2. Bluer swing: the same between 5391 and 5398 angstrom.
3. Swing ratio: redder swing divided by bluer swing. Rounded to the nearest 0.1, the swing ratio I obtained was 0.9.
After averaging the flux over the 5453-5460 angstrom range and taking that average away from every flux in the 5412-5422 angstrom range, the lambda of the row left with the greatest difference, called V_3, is 5413.90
